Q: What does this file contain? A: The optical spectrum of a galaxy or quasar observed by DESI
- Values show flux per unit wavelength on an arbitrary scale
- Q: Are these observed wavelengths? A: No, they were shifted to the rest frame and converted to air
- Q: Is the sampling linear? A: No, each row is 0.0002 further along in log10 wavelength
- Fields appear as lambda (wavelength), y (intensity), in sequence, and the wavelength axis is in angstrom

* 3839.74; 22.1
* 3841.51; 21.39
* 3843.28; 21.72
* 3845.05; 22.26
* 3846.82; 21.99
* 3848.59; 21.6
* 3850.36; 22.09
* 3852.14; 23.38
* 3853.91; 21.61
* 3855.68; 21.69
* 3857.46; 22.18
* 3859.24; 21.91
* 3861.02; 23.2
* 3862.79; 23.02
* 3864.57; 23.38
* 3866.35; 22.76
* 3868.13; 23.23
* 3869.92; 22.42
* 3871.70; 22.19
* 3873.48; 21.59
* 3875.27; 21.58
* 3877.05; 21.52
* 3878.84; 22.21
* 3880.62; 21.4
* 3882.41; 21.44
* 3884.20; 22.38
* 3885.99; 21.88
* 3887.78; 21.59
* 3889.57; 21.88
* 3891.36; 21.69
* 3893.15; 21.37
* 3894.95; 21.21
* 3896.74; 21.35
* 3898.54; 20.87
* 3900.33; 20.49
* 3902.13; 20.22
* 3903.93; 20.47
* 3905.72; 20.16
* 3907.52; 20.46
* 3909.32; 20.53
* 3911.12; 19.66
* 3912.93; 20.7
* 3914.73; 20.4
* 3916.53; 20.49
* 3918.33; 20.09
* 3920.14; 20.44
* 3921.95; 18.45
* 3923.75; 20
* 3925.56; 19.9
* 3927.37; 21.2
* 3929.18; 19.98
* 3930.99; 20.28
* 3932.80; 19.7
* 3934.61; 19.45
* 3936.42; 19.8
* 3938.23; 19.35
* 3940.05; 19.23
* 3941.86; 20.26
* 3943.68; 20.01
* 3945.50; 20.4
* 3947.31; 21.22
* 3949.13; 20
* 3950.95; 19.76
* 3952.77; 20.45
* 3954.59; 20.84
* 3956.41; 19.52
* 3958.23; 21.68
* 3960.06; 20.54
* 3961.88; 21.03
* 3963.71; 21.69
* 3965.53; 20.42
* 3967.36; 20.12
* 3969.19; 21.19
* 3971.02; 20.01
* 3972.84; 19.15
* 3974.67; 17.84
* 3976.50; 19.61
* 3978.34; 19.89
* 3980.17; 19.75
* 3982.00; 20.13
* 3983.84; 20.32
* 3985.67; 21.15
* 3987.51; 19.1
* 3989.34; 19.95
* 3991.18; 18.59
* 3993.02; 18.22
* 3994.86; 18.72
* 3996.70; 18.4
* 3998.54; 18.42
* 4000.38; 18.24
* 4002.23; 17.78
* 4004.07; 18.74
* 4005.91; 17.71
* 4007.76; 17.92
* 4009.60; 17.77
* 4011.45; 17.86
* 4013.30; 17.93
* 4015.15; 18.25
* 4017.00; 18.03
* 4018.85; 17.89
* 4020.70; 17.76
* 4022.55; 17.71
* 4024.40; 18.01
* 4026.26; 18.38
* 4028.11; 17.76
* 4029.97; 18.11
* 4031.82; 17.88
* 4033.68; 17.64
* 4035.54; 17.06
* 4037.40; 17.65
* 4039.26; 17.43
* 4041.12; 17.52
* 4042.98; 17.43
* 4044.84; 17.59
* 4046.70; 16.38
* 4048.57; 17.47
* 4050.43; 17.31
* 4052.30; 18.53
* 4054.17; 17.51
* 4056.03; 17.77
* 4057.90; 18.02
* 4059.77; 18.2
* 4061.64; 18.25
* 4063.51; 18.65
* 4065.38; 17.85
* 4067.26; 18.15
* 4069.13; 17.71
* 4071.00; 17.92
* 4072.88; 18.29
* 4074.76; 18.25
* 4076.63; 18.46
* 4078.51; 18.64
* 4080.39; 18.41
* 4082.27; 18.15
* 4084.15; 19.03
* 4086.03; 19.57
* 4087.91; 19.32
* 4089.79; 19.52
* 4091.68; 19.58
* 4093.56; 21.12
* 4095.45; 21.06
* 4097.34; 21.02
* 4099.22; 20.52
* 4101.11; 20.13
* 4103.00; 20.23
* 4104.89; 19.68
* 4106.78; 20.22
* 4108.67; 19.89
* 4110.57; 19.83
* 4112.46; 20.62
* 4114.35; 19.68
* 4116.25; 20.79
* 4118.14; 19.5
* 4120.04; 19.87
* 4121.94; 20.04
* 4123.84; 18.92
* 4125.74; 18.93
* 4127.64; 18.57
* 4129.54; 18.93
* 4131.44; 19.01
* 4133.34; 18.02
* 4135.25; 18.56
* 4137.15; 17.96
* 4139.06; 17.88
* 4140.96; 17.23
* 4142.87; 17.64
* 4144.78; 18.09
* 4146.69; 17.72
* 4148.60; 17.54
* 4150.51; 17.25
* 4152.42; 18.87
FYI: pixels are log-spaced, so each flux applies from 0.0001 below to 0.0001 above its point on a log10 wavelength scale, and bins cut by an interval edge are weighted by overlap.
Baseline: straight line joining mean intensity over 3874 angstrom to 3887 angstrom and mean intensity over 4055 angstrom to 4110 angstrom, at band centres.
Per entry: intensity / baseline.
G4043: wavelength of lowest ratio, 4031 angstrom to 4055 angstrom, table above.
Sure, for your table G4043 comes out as 4046.70 angstrom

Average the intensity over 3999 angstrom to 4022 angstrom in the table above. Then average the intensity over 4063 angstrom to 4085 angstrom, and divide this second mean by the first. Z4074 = 1.02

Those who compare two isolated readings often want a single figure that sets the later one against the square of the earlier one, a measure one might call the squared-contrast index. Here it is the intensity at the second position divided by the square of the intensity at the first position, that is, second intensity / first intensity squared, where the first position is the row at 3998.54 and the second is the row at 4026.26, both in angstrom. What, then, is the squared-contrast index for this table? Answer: 0.054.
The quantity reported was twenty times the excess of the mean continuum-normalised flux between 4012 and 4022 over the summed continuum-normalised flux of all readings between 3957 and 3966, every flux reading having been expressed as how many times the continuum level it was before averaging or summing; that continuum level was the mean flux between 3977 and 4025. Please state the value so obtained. -94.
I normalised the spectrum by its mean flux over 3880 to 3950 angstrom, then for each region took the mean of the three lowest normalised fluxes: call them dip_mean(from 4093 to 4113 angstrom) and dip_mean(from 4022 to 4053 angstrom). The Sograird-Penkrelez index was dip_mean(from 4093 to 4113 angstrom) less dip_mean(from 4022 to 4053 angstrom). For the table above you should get 0.14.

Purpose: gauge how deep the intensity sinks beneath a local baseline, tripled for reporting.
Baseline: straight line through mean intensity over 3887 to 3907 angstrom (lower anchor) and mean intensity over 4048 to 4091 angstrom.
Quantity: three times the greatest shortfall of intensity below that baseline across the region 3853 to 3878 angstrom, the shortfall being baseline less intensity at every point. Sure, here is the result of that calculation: 0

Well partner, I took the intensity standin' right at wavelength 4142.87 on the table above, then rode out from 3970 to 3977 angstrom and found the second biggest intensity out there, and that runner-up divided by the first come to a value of 1.11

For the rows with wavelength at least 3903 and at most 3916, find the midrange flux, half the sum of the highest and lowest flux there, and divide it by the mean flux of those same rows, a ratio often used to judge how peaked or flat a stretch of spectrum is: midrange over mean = 0.992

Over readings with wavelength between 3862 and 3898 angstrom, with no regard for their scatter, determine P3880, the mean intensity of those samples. 22.0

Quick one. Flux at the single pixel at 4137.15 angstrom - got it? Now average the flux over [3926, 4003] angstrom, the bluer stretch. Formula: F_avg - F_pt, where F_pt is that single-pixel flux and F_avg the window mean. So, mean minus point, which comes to 1.9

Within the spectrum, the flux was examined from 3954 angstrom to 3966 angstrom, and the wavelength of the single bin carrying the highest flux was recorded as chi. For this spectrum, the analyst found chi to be 3963.71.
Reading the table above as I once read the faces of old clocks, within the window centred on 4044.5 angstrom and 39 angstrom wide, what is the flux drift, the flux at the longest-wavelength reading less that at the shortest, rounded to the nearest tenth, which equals 0.3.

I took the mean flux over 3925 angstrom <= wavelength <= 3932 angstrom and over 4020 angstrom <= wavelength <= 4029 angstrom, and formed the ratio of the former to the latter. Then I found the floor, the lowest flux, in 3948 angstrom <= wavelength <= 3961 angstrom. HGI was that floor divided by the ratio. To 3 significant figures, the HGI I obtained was 17.2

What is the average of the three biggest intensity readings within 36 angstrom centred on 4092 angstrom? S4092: 21.1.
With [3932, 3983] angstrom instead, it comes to 21.5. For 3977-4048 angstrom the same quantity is 20.5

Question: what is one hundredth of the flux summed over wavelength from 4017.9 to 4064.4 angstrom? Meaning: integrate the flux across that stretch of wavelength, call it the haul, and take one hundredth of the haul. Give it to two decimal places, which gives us 8.26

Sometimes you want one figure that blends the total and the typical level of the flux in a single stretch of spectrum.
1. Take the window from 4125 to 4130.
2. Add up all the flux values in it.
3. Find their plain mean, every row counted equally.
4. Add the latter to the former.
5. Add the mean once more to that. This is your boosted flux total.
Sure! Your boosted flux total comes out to 94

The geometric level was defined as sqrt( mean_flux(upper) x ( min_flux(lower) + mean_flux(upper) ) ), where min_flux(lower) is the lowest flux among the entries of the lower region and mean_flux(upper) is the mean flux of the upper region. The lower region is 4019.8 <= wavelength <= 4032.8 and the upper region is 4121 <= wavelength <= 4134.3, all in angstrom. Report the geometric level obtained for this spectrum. 26.3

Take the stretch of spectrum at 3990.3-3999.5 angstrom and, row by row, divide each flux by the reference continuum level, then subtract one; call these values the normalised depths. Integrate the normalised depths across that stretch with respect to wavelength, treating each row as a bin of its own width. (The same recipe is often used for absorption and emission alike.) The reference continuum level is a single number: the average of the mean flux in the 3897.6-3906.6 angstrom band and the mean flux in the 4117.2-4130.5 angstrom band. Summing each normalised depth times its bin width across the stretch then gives -0.64 angstrom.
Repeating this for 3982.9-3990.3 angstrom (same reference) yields 0.10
